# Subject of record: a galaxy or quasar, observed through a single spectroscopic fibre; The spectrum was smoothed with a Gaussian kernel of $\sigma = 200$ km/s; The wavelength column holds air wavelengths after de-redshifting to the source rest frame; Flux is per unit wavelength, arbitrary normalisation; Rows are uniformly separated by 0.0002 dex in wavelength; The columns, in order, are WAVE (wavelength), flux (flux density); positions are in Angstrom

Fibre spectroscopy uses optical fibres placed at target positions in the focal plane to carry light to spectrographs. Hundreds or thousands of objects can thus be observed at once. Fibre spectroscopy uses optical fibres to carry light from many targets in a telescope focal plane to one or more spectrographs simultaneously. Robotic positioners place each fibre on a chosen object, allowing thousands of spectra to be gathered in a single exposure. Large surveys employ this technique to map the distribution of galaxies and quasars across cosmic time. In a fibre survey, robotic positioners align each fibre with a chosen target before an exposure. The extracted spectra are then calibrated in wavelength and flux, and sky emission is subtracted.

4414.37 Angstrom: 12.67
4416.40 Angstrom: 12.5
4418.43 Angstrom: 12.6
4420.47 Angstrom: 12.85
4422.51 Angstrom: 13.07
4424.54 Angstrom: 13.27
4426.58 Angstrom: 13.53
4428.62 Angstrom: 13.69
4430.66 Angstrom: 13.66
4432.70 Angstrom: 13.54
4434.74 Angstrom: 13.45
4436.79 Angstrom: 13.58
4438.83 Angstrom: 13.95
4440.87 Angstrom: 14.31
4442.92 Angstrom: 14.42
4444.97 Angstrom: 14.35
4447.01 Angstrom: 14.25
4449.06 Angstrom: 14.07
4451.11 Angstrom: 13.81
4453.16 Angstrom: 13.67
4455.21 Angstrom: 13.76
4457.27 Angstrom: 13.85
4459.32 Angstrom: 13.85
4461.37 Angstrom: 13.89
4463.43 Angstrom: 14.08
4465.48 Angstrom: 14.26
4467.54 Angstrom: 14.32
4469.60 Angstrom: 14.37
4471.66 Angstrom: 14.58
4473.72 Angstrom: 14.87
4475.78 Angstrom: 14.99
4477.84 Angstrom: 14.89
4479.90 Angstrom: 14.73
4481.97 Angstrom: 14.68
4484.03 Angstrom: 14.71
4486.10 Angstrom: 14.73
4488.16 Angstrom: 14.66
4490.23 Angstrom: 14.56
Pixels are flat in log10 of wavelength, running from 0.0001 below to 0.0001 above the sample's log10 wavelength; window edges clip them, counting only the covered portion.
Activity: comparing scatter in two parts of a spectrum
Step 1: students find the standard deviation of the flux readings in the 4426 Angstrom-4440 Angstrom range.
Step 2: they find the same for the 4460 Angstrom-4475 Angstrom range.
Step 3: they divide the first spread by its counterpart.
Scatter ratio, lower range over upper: 0.5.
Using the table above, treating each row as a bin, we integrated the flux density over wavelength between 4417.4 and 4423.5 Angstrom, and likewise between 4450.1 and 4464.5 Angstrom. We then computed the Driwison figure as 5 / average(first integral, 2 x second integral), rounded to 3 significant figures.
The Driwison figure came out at 0.0210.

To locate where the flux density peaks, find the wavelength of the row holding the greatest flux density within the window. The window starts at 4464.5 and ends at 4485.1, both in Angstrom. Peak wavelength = 4475.78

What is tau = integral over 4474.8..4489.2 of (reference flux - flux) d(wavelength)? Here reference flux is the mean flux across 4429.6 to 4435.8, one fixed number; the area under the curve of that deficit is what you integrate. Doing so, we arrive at -18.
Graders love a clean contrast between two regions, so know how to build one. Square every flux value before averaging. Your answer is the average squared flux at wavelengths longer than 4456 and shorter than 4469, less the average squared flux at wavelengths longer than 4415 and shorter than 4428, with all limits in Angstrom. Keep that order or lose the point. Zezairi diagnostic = 29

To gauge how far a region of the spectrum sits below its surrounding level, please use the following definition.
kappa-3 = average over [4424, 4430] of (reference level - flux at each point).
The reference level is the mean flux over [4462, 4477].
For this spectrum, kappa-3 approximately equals 1.0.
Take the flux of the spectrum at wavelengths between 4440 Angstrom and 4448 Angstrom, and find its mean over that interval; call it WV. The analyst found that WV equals 14.3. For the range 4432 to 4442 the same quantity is 13.8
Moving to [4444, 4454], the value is 14.0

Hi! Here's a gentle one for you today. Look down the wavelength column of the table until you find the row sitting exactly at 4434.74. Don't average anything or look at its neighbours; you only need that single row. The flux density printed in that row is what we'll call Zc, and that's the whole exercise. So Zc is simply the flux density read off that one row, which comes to 13.45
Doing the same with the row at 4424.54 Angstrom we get 13.27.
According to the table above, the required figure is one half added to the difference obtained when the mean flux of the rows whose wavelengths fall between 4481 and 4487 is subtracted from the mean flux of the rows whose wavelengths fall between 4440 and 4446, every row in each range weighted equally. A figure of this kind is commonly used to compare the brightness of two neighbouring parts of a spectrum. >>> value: 0.15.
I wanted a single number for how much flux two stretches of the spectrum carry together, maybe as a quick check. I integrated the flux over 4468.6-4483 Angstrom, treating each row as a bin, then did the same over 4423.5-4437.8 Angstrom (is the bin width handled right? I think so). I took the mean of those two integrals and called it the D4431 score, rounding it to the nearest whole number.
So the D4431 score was 203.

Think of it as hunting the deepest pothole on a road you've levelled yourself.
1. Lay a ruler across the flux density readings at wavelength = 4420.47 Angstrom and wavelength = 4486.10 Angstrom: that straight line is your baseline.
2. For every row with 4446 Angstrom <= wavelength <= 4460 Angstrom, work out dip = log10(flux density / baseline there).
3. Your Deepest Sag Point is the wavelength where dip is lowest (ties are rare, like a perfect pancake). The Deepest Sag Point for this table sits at 4453.16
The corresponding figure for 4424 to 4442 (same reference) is 4434.74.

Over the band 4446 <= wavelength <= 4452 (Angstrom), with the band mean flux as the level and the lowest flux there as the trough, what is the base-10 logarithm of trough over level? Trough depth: -0.0073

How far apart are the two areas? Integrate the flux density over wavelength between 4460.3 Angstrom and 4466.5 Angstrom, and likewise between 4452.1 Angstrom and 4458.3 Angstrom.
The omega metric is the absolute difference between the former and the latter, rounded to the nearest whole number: 2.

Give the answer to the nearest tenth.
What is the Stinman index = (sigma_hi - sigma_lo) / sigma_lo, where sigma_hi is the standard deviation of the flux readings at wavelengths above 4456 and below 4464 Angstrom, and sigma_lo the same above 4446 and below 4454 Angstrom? -0.6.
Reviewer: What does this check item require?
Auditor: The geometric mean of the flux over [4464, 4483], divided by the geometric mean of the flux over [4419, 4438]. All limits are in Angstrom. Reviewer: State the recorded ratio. 1.09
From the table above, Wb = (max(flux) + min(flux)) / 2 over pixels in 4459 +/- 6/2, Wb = 13.9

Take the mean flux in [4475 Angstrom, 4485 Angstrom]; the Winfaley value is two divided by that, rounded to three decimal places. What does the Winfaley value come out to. 0.135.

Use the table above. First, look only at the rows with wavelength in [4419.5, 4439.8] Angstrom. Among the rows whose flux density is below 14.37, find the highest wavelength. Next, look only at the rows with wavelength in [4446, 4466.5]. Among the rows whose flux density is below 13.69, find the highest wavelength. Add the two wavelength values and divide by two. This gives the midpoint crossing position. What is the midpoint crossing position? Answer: 4446.0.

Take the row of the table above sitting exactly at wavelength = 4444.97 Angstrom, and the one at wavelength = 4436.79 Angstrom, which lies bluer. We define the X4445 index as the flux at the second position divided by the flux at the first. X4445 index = 0.946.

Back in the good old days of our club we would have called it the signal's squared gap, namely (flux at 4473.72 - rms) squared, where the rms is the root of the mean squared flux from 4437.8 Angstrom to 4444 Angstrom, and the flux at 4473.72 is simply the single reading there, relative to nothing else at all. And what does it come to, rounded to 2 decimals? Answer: 0.41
